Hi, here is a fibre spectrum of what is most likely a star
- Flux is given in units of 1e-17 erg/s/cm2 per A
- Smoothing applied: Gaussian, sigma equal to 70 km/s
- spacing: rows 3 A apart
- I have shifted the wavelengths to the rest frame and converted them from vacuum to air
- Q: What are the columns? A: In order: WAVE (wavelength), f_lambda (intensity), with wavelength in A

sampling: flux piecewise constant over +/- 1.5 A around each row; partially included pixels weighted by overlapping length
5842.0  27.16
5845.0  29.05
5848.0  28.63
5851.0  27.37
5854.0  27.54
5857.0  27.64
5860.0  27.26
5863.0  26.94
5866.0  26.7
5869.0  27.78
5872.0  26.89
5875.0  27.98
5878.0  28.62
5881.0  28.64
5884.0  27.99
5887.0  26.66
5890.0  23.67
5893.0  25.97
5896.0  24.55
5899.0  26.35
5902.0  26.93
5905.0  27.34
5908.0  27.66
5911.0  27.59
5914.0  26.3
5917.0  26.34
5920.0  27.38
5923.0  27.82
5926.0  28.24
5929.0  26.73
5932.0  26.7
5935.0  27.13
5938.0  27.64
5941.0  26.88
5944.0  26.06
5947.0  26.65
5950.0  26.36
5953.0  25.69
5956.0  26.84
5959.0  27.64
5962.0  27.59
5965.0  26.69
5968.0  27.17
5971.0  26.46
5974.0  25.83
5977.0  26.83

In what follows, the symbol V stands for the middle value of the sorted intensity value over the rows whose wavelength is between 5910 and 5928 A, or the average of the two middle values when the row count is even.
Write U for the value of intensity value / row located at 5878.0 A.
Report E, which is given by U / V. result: 1.04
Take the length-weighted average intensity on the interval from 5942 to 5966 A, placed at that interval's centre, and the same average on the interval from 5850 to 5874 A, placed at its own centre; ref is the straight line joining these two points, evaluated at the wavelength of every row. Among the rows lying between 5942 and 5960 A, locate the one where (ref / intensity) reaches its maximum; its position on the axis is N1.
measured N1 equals 5953.0 A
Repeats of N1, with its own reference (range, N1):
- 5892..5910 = 5896.0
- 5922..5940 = 5932.0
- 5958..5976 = 5974.0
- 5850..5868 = 5866.0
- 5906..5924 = 5914.0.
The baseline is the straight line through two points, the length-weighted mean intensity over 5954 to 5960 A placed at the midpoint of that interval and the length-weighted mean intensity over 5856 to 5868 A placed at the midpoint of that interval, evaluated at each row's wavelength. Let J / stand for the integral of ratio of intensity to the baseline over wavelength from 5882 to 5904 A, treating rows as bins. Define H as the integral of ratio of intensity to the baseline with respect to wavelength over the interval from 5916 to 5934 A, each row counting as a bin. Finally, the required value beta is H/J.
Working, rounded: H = 18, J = 21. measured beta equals 0.9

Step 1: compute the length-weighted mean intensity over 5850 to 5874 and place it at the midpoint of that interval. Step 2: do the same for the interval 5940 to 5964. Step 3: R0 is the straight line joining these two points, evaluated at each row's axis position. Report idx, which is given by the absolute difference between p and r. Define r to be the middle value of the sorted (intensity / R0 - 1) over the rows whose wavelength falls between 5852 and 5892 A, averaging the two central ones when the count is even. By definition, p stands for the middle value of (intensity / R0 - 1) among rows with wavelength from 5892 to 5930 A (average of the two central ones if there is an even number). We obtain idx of 0.0113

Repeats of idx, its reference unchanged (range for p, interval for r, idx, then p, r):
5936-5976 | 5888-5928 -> 0.0059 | 0.002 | -0.004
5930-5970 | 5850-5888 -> 0.0040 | 0.004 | 0.008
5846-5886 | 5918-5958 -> 0.0083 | 0.012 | 0.004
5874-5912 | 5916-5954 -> 0.0158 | 0.012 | -0.003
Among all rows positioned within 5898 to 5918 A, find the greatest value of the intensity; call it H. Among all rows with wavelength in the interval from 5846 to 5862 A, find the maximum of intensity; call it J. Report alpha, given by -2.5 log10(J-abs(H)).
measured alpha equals 0.0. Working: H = 27.66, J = 28.63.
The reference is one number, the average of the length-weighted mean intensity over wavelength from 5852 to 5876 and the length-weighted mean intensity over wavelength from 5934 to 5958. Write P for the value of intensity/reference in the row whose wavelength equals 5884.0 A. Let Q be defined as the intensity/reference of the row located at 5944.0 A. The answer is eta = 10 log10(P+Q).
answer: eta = 3.01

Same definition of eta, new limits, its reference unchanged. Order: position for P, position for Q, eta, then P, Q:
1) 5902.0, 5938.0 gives 3.06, 1.00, 1.02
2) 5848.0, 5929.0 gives 3.12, 1.06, 0.99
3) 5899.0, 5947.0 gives 2.93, 0.98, 0.99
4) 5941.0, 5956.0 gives 2.99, 1.00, 0.99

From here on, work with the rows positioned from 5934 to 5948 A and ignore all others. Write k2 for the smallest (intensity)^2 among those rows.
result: 679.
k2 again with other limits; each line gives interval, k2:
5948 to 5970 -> 660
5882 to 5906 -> 560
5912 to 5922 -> 692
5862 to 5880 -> 713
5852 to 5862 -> 743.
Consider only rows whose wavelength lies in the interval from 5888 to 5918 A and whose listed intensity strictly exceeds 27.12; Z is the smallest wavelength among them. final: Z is 5905.0 A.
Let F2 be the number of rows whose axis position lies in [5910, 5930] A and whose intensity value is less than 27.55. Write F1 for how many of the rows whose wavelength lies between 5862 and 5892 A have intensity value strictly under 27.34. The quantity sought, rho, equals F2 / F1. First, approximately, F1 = 5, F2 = 4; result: 0.8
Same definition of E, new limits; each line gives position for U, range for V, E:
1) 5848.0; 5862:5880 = 1.05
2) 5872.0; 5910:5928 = 0.98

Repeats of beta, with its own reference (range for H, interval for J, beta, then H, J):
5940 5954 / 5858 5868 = 1.4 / 14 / 10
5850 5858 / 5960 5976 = 0.5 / 8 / 16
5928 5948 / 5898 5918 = 1.0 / 20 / 20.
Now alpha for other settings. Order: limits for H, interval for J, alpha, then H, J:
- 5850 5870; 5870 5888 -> 0.2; 27.78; 28.64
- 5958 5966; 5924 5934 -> 0.6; 27.64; 28.24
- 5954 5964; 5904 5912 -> 4.2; 27.64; 27.66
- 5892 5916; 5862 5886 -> 0.0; 27.66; 28.64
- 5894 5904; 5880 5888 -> -0.6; 26.93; 28.64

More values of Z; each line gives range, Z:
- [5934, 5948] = 5935.0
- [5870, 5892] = 5875.0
